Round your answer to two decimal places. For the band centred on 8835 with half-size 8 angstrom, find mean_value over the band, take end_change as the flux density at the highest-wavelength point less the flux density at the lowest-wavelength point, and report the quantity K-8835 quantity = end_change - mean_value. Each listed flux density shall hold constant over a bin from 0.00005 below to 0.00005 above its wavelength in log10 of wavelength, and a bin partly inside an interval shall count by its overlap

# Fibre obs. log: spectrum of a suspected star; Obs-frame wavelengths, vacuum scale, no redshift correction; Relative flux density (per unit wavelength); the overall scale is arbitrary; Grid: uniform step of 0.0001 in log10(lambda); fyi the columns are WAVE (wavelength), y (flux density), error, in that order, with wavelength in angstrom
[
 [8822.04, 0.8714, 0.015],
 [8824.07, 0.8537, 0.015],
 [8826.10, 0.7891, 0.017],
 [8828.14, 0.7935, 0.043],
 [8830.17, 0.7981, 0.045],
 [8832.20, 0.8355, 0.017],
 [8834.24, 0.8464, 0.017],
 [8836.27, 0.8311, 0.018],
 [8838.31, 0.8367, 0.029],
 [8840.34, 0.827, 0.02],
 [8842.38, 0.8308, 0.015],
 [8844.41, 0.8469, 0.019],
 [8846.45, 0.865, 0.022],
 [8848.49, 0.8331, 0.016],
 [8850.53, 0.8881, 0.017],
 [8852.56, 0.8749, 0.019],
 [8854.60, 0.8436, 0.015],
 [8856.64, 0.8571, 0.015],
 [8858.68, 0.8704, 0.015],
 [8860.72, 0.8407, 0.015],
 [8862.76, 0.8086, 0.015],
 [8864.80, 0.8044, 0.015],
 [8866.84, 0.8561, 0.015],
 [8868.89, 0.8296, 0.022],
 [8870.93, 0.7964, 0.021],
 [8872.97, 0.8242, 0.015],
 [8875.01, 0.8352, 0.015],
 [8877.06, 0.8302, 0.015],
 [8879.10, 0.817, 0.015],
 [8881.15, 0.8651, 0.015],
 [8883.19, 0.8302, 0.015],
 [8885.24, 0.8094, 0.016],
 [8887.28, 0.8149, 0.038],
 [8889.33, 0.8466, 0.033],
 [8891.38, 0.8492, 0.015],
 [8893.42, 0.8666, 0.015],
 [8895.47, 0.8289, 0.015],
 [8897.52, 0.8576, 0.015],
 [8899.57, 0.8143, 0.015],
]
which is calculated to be -0.79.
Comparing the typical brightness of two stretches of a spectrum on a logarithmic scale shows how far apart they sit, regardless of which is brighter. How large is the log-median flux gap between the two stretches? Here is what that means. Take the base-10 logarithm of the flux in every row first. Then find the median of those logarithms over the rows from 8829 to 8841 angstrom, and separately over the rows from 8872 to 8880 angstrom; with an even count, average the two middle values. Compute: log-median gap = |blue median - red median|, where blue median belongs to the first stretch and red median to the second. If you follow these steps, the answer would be 0.003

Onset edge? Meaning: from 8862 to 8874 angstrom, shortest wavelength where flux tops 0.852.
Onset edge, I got 8866.84 angstrom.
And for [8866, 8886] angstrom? 8866.84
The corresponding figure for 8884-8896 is 8893.42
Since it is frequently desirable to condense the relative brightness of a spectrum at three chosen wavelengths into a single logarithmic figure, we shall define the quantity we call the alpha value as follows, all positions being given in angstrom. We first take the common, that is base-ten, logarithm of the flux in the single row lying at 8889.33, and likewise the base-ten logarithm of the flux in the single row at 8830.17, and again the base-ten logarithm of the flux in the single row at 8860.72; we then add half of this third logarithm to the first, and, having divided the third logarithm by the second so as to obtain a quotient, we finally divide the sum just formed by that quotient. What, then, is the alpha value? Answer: -0.143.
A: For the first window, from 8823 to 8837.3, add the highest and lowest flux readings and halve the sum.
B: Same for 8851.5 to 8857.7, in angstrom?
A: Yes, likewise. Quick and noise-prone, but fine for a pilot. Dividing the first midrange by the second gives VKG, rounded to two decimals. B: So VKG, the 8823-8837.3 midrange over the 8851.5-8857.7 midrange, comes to 0.96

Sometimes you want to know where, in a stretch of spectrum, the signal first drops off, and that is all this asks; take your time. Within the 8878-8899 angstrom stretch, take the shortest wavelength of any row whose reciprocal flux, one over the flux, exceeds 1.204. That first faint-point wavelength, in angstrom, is 8879.10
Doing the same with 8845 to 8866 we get 8862.76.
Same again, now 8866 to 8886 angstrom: 8868.89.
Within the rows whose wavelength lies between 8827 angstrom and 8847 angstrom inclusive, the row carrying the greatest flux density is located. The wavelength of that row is 8846.45 angstrom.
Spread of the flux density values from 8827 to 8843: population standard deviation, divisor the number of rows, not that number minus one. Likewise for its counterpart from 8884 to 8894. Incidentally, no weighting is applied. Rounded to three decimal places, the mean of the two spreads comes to 0.020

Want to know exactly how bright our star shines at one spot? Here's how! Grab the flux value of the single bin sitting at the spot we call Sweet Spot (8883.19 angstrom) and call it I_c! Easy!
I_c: 0.8302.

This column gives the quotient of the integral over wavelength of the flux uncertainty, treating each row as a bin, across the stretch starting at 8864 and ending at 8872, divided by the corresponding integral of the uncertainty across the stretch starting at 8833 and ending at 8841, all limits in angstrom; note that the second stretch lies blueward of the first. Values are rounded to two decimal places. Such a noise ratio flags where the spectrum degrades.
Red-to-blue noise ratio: 0.87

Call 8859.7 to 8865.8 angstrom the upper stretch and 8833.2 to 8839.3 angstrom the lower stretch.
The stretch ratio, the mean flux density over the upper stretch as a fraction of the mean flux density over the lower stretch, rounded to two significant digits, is 0.98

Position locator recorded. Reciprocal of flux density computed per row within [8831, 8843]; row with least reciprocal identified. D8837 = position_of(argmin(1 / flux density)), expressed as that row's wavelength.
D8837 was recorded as 8834.24 angstrom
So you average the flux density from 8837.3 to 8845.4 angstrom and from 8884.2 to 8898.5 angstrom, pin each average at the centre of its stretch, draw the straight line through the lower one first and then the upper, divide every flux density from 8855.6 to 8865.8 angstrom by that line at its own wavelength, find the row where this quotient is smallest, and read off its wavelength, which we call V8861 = 8864.80 angstrom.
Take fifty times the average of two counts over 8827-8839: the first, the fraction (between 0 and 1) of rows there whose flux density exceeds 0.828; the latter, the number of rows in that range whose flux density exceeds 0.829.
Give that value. 117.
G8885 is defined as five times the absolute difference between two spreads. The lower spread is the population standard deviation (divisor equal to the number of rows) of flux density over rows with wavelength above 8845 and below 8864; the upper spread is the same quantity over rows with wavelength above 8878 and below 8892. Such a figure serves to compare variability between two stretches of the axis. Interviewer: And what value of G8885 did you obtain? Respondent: 0.018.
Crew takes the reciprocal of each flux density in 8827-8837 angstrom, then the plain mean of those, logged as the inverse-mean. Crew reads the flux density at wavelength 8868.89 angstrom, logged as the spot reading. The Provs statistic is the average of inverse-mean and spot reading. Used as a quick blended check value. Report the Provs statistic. 1.02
